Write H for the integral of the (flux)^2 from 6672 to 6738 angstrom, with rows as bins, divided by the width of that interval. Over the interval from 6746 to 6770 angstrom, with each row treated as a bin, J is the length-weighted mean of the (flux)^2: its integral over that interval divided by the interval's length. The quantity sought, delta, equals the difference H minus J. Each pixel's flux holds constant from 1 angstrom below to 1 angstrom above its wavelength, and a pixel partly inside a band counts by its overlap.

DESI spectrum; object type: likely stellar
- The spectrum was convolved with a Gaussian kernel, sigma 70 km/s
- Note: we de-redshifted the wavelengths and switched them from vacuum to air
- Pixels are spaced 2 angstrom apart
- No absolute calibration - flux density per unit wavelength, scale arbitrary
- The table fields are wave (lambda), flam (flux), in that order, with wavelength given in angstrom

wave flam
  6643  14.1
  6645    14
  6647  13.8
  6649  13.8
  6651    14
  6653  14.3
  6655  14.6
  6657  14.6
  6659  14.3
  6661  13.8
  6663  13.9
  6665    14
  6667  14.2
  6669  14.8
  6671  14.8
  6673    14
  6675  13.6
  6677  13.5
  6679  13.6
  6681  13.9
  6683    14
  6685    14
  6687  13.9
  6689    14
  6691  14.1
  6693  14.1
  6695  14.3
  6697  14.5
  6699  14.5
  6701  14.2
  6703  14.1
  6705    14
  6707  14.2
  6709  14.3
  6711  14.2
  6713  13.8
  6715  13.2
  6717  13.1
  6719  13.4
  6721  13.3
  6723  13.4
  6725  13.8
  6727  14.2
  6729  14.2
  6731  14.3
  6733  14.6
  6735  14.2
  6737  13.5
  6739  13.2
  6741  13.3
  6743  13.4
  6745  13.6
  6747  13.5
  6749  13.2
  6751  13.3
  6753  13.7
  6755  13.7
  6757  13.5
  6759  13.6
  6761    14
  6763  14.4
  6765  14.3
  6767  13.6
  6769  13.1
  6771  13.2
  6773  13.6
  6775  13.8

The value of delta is 8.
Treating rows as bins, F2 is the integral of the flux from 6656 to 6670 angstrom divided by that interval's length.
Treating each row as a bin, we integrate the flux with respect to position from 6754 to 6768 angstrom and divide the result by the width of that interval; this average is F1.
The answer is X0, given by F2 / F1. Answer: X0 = 1.03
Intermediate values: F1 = 13.9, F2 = 14.2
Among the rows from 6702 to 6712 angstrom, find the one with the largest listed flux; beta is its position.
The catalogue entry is 6709 angstrom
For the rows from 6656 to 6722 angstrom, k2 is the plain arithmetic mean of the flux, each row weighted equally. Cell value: 14.0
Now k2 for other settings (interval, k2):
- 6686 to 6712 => 14.2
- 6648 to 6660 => 14.3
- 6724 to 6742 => 13.9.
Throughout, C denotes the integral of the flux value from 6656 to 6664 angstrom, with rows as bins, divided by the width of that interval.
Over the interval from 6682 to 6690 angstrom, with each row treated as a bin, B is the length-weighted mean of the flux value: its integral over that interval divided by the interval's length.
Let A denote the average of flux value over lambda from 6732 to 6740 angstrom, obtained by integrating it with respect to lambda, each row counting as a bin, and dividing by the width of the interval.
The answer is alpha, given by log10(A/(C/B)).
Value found 1.14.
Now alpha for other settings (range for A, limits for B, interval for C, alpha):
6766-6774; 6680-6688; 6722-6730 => 1.13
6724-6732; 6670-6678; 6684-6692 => 1.15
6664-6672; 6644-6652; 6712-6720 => 1.18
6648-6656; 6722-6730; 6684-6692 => 1.15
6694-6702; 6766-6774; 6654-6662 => 1.13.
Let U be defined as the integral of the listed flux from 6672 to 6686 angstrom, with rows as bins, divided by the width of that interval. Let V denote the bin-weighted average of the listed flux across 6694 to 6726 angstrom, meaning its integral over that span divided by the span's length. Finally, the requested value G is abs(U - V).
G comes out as 0.09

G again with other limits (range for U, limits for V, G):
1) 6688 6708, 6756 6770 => 0.41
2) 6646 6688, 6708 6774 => 0.38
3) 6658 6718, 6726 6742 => 0.09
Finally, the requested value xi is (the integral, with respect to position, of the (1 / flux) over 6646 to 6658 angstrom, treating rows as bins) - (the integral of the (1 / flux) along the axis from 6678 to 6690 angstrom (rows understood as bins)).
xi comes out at -0.017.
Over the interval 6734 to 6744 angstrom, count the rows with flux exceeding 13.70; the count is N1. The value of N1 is 1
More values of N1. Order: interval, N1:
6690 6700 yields 5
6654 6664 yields 5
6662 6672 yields 5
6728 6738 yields 4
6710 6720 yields 2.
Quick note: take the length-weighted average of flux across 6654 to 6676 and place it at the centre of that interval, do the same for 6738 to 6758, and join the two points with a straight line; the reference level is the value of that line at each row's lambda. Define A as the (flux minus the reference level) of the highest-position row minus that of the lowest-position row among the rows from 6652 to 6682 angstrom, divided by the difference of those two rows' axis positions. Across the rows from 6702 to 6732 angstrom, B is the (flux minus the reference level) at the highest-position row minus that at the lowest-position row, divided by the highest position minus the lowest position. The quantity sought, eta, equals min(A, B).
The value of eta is 0.00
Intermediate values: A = -0.005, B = 0.017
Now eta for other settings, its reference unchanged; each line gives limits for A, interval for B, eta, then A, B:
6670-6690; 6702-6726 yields -0.03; -0.035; -0.004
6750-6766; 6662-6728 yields 0.01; 0.081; 0.014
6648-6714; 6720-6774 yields 0.01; 0.010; 0.015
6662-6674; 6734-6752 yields -0.05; 0.020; -0.047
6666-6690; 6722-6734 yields 0.00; 0.001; 0.130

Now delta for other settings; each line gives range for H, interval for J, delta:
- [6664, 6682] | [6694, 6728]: 4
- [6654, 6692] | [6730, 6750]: 11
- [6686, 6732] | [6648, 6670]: -7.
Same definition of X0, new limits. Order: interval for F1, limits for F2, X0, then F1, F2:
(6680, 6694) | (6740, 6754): 0.96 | 14.0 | 13.4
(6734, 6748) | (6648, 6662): 1.05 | 13.5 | 14.2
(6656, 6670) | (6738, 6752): 0.94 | 14.2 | 13.4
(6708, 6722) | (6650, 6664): 1.04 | 13.6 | 14.2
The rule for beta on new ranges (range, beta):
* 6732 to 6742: 6733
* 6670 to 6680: 6671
